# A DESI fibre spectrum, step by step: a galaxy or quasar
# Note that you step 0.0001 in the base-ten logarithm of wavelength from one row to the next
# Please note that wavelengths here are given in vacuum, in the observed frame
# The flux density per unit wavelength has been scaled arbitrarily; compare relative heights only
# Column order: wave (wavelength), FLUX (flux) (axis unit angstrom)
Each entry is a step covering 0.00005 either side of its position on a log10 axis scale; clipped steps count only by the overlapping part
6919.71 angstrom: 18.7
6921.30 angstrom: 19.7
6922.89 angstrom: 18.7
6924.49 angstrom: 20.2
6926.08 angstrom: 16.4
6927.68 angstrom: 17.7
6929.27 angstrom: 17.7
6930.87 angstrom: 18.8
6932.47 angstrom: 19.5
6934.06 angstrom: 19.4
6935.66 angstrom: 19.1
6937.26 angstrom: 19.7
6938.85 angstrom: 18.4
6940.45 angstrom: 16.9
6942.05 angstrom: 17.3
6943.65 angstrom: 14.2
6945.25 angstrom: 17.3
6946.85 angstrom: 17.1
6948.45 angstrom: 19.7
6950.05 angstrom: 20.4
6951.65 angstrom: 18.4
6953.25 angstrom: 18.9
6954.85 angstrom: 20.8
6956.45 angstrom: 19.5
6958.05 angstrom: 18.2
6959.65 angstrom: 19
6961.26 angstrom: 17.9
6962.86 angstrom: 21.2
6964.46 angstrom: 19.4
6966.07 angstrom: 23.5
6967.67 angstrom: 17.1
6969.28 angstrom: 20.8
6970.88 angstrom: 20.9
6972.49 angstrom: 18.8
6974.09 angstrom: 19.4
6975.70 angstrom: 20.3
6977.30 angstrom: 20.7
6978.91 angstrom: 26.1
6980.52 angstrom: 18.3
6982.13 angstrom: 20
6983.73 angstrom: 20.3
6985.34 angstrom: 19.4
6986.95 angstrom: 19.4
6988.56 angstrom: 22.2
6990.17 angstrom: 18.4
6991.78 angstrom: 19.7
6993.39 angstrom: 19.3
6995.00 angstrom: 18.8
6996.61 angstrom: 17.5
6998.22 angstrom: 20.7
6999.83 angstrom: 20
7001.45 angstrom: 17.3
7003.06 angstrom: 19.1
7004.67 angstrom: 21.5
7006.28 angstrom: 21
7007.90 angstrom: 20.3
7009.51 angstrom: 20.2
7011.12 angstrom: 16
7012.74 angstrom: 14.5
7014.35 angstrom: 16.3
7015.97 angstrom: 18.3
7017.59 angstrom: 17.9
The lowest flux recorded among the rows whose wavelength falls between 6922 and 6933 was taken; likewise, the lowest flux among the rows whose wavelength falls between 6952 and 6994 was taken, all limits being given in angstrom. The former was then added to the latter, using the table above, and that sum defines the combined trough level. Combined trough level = 33.5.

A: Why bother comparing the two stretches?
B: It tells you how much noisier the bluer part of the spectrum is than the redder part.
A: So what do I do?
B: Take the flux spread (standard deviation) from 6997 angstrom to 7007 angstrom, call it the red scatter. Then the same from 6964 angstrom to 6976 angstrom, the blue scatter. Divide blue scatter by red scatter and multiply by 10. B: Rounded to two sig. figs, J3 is 12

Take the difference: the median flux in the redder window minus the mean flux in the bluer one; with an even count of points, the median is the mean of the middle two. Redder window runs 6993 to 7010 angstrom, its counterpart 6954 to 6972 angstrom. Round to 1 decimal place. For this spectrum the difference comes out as 0.2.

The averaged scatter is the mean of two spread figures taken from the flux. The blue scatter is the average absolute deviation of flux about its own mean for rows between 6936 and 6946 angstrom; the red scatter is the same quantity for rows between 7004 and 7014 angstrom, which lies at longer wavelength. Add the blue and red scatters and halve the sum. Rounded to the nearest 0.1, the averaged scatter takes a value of 1.8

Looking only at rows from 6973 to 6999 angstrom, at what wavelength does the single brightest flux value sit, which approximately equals 6978.91 angstrom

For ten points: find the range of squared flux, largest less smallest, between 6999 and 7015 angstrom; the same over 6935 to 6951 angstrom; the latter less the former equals -37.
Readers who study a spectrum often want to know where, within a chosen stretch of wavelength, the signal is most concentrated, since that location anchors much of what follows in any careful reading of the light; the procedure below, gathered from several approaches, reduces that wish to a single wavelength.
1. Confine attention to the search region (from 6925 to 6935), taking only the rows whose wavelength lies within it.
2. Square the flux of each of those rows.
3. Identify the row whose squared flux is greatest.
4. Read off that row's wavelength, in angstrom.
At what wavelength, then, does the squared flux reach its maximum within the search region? 6932.47 angstrom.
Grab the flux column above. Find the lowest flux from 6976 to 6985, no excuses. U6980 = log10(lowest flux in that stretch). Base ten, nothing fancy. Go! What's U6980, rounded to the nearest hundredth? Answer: 1.26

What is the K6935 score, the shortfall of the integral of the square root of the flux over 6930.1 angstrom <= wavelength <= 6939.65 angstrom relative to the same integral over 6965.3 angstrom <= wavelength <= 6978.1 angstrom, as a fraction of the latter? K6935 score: 0.27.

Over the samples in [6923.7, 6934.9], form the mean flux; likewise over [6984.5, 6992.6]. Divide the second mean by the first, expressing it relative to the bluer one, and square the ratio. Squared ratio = 1.14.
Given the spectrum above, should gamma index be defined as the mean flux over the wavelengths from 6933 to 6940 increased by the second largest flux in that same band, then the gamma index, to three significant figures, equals 38.5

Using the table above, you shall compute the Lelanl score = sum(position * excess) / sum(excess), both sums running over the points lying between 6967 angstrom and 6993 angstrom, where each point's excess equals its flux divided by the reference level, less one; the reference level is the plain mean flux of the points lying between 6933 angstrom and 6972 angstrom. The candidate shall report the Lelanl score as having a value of 6980.5 angstrom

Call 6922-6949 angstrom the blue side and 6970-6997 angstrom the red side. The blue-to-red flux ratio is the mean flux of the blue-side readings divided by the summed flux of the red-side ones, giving 0.053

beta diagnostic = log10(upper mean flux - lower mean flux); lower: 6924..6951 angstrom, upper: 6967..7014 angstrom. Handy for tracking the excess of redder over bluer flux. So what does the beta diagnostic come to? 0.13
